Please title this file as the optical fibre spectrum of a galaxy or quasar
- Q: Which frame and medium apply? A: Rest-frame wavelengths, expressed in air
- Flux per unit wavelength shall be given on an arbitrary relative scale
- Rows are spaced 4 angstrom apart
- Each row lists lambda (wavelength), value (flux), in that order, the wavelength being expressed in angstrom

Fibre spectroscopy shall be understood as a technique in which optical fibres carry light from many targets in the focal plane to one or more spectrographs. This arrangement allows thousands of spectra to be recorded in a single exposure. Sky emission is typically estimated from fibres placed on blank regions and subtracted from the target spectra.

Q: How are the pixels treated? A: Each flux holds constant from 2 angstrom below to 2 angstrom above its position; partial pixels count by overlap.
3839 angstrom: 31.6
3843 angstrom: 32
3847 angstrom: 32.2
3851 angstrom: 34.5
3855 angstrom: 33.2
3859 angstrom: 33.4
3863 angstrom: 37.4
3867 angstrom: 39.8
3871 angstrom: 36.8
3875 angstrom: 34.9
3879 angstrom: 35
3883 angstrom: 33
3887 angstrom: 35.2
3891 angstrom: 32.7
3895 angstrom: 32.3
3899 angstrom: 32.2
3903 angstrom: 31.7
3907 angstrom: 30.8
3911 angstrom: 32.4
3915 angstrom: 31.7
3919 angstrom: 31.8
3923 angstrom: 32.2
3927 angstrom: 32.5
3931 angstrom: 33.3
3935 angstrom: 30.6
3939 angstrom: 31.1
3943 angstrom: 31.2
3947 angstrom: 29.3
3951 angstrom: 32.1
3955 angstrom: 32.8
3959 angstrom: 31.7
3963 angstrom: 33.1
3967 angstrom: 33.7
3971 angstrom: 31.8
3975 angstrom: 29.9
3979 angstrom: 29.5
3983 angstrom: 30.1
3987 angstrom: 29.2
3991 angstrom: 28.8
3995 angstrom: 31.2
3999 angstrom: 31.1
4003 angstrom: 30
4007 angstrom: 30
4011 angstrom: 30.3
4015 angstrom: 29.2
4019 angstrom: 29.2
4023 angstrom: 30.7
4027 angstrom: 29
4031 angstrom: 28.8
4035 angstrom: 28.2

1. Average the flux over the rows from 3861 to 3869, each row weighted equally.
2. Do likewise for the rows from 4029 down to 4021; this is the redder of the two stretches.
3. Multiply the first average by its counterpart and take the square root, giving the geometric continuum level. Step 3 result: 33.9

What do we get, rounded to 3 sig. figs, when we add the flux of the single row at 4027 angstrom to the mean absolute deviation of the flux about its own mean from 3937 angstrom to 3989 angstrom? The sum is 30.2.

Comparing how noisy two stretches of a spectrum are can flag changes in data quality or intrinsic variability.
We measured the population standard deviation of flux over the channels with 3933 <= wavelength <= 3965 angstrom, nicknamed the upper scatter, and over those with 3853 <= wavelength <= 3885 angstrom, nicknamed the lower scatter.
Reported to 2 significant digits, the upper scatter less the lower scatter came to -1.1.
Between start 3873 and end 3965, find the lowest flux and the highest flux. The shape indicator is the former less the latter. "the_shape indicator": -5.9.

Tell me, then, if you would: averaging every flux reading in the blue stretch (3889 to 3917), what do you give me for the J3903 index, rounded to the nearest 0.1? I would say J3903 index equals 32.0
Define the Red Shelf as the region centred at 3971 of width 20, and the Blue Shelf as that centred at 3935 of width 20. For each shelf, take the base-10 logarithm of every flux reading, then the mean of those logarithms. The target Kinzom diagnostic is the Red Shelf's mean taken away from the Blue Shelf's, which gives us 0.00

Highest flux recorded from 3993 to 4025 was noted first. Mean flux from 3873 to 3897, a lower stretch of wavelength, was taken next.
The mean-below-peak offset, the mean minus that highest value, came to 3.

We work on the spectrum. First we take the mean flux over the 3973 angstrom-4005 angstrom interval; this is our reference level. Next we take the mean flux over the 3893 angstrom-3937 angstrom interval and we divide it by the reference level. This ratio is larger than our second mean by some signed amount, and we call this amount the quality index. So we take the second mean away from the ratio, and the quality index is -30.9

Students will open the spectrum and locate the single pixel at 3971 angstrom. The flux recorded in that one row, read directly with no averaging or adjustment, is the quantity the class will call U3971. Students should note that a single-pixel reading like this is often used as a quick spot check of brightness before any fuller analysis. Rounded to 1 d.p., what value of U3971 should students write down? 31.8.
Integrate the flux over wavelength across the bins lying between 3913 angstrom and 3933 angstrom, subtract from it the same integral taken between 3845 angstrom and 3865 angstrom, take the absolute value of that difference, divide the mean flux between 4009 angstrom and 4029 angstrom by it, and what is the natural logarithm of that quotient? -0.2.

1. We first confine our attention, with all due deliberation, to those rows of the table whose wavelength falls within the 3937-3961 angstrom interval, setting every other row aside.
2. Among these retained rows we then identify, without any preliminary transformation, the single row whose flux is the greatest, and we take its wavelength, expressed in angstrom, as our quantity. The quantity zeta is 3955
